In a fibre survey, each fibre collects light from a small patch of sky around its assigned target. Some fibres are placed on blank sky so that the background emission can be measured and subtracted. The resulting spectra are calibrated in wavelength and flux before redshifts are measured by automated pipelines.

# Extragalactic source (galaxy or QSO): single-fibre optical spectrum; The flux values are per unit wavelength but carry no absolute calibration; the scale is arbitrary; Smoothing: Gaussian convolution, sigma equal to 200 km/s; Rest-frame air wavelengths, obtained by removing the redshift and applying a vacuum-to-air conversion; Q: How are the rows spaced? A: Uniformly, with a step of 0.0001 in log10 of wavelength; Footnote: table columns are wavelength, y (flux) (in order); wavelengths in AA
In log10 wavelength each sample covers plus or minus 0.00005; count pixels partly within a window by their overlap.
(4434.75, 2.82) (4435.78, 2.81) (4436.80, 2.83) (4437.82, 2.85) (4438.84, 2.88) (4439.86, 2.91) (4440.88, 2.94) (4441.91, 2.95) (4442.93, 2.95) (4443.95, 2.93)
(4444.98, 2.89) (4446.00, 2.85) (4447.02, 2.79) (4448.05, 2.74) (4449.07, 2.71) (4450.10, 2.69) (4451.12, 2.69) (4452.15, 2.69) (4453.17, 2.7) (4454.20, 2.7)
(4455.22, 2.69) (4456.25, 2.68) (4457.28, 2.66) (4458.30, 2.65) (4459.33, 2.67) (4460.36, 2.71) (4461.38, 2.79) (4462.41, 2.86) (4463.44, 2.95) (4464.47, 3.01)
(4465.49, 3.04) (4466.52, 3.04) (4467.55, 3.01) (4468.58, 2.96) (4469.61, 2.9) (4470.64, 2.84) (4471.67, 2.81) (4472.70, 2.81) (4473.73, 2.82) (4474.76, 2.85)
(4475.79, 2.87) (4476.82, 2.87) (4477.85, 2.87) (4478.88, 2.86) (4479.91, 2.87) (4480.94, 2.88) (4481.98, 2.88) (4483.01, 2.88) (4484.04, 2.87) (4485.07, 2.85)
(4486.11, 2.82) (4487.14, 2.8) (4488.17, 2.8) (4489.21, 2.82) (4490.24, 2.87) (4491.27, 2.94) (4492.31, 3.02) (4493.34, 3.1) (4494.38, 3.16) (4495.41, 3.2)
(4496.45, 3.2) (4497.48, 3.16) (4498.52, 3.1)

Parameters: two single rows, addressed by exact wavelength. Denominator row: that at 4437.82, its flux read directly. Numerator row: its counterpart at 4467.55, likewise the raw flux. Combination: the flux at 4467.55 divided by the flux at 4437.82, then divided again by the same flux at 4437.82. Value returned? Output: 0.37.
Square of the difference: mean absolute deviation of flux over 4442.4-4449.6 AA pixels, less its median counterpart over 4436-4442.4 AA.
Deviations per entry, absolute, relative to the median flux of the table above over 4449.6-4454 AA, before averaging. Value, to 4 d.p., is 0.0033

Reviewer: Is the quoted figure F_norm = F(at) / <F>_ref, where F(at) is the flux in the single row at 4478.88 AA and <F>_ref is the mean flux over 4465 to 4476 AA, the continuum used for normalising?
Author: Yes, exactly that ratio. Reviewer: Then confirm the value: 0.98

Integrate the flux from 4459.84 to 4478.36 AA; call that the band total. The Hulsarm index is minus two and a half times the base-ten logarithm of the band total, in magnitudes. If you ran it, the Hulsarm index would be -4.32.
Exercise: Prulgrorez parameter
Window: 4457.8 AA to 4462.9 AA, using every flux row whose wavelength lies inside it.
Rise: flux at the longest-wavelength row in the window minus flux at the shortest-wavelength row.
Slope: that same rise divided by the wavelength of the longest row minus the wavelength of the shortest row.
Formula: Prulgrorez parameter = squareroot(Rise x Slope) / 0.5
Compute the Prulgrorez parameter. 0.21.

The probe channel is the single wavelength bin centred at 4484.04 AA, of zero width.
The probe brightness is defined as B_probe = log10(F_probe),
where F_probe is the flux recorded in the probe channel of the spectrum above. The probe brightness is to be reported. 0.458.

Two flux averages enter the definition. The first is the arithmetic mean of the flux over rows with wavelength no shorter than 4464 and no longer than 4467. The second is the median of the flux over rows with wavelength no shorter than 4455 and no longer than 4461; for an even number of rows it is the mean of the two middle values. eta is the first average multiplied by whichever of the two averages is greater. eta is 9.2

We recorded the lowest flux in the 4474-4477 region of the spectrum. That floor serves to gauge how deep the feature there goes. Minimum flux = 2.85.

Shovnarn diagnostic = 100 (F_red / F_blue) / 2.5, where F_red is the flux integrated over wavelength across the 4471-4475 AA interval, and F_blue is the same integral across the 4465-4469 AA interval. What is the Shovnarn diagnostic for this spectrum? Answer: 37.5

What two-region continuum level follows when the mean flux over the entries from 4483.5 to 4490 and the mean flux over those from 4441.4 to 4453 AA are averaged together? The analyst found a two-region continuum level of 2.82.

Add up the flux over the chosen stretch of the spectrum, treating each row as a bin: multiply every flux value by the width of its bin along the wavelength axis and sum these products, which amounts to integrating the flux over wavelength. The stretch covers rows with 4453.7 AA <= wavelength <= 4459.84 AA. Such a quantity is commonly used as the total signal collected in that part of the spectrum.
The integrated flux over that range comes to 16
